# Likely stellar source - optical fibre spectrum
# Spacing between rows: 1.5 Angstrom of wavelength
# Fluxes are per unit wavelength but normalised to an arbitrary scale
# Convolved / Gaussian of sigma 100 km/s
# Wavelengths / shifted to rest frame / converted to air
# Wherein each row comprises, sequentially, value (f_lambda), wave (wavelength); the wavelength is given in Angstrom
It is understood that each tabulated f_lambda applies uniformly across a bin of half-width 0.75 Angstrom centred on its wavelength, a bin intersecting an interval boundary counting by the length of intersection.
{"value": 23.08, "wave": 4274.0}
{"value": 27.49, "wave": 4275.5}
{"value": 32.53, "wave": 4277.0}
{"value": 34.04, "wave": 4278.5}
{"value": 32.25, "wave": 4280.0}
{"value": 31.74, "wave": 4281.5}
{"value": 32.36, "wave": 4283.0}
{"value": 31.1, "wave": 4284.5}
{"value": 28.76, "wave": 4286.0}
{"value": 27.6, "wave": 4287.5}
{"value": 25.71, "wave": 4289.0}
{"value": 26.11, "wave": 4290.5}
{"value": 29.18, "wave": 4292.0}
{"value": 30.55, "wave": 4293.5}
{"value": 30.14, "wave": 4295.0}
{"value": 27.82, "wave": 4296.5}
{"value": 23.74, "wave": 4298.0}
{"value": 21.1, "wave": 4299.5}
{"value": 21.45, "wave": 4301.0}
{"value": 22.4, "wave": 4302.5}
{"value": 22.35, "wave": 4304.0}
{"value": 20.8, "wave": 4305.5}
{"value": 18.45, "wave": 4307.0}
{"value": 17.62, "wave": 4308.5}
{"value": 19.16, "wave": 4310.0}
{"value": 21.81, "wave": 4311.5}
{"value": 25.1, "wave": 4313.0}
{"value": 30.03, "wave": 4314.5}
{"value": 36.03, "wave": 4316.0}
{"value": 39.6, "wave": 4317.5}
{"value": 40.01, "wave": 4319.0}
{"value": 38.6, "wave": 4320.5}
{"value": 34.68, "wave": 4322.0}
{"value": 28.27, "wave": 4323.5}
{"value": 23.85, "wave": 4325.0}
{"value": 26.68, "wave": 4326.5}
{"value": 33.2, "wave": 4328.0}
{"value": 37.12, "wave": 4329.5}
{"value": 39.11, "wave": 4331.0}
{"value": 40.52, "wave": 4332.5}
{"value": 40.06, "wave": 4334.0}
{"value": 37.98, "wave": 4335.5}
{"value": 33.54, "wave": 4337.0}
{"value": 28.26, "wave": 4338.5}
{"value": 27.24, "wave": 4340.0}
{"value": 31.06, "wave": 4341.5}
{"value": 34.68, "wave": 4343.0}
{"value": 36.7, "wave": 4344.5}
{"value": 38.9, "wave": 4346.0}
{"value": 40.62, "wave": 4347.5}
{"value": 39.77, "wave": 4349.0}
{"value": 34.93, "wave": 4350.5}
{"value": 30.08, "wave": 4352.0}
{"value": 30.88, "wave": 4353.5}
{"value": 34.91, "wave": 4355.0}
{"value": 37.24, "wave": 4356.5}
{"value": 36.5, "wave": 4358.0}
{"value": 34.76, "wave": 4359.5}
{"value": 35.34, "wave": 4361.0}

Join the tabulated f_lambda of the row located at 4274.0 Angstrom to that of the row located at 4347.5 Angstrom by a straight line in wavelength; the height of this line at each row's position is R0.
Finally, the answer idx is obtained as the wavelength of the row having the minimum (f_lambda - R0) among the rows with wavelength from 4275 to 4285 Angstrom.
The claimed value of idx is 4275.5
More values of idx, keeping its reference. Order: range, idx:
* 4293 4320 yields 4308.5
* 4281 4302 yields 4301.0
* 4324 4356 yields 4352.0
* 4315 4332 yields 4325.0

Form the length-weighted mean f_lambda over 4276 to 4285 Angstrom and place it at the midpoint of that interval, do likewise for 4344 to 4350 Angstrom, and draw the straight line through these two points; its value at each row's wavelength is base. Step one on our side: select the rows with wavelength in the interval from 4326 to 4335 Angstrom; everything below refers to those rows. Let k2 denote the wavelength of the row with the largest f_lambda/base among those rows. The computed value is 4332.5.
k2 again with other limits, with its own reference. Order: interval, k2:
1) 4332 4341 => 4332.5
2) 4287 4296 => 4293.5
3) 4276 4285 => 4278.5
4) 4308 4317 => 4316.0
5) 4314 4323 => 4319.0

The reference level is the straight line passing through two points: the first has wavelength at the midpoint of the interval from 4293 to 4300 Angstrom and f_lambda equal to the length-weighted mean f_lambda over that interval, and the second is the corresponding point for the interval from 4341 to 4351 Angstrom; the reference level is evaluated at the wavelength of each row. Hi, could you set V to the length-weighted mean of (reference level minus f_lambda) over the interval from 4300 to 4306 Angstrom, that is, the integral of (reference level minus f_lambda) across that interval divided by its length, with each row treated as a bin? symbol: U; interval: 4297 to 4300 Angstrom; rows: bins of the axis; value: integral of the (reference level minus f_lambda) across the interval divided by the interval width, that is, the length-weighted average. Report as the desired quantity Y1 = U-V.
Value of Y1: -2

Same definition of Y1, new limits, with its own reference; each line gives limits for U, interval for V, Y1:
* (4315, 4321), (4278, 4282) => 2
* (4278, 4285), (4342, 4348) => -8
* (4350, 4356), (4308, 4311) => -5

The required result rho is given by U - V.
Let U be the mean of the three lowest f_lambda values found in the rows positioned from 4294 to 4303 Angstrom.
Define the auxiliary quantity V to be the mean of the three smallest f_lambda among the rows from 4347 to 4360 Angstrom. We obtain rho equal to -10.3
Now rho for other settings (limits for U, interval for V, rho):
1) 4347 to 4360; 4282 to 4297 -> 5.4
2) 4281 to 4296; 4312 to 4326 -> 0.7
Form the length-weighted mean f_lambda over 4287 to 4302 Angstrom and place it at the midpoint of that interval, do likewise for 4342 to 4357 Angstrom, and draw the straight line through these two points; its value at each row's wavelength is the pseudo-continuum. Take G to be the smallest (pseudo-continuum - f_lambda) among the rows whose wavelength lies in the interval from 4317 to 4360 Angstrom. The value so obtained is -9.5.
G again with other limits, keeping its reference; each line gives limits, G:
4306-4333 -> -9.5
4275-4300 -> -10.6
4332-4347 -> -7.7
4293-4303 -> -4.5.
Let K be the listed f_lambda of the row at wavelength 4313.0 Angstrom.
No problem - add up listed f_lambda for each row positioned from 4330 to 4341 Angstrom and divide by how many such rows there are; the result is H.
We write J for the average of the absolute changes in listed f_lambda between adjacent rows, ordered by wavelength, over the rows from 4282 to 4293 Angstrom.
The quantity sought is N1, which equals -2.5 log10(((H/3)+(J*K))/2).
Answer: -3.6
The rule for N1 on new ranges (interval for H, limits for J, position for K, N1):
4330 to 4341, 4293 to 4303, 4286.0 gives -3.8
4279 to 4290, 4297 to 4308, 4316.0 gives -3.6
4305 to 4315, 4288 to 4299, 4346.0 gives -4.0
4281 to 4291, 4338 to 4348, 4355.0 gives -4.2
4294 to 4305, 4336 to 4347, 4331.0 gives -4.5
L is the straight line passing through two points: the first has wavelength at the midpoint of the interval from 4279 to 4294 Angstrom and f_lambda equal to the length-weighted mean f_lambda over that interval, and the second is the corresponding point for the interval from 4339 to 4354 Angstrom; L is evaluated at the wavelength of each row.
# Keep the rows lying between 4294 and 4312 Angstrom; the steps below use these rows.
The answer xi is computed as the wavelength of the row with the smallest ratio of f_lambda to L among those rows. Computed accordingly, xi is 4308.5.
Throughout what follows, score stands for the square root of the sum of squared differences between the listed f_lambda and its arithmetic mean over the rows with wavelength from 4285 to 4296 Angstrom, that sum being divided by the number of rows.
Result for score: 1.7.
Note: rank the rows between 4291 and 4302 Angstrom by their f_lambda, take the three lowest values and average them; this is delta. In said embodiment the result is 22.1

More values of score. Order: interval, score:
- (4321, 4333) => 5.7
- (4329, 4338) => 2.3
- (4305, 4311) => 1.2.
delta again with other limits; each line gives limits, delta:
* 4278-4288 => 29.2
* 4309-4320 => 22.0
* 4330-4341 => 29.7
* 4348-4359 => 32.0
